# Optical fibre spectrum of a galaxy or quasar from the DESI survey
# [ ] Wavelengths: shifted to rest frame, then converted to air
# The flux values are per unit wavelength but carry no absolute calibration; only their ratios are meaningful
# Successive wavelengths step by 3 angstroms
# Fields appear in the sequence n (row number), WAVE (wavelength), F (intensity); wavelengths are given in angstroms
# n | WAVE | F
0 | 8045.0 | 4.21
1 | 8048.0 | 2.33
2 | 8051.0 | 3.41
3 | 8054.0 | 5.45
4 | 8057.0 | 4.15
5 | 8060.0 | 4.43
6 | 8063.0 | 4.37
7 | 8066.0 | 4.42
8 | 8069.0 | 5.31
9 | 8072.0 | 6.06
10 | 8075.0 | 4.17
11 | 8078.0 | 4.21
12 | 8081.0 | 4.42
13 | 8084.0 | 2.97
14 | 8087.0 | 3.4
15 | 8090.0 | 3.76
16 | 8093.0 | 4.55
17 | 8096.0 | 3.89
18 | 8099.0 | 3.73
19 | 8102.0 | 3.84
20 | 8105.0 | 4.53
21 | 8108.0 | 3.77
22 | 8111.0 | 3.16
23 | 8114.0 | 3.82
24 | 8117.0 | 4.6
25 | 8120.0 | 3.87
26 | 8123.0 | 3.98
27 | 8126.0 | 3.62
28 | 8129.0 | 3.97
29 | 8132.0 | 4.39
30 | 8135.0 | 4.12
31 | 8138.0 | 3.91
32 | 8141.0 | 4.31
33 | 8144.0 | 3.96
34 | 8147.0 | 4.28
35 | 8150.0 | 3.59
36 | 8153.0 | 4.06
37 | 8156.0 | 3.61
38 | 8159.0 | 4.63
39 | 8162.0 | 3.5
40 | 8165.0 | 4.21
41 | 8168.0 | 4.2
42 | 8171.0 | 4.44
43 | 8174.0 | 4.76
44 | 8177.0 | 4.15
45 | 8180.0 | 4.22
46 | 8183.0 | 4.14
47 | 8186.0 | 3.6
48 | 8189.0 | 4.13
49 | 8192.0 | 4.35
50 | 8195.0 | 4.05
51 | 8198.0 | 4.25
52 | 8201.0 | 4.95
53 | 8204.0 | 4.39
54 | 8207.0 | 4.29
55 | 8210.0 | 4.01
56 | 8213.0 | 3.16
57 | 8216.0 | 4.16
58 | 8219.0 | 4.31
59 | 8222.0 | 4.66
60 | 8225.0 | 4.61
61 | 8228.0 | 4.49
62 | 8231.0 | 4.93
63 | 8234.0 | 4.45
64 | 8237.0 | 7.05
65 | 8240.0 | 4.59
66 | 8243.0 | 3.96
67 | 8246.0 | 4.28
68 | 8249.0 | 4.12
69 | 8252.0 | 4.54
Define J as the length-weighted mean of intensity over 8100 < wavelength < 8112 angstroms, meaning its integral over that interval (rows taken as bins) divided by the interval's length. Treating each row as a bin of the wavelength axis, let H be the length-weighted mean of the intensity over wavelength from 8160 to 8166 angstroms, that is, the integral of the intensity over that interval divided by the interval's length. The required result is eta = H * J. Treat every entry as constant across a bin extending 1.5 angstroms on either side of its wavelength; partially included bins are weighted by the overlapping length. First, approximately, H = 3.89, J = 3.8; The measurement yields 15.0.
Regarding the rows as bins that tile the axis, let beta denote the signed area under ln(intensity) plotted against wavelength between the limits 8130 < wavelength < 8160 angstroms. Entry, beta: 42.1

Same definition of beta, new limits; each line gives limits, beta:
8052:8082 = 46.0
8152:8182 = 42.8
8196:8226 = 43.4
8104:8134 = 41.2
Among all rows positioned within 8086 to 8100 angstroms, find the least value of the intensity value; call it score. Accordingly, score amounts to 3.4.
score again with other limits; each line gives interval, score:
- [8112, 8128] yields 3.62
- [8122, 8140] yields 3.62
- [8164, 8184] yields 4.14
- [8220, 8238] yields 4.45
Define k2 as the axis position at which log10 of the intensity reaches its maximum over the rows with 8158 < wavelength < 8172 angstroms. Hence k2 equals 8159.0 angstroms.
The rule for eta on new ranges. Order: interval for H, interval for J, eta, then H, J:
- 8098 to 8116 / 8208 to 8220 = 15.0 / 3.83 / 3.9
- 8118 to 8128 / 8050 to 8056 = 17.4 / 3.87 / 4.5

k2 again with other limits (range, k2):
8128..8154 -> 8132.0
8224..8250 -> 8237.0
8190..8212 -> 8201.0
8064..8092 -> 8072.0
